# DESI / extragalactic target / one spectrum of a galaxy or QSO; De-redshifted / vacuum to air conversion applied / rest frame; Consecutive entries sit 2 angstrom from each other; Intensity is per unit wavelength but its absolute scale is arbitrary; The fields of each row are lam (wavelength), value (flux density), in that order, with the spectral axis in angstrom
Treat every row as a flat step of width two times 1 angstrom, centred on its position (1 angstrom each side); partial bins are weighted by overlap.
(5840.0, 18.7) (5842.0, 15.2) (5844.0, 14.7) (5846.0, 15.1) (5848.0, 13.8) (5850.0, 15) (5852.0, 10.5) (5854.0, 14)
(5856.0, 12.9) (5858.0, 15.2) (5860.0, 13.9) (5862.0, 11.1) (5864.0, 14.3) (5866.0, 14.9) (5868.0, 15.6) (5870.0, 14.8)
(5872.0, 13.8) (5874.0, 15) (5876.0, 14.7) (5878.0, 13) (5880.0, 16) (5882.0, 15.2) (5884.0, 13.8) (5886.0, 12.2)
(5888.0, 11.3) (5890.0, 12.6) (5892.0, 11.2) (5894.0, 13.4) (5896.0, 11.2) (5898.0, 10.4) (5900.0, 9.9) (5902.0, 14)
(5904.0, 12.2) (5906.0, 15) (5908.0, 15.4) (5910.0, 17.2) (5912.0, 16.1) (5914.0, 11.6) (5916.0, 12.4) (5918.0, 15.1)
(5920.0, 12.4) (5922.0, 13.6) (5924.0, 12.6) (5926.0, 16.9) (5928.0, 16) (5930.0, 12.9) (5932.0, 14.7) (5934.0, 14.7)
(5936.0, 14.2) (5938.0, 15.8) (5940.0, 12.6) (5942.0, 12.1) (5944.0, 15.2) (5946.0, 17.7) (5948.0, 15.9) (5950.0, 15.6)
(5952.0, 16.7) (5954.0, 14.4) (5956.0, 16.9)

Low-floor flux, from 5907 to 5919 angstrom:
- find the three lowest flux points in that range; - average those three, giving 13.0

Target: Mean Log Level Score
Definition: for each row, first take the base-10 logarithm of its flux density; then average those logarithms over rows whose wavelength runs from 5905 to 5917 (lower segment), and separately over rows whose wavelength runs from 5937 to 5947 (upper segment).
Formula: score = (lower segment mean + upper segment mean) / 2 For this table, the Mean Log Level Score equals 1.16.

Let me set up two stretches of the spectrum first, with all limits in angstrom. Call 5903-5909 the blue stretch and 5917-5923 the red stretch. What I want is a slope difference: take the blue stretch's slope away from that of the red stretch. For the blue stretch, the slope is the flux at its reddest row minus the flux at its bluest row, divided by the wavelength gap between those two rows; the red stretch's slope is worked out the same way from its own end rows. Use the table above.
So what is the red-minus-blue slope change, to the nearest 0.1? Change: -1.2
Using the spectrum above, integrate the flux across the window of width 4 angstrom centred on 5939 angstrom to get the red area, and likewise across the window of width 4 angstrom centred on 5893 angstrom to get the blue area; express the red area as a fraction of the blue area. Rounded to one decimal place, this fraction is 1.2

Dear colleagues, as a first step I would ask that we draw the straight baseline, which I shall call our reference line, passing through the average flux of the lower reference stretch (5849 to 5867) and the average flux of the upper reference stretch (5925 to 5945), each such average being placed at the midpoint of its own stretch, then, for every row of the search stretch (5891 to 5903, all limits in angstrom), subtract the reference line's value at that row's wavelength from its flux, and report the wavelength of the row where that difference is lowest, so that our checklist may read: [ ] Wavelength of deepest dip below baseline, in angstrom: 5900.0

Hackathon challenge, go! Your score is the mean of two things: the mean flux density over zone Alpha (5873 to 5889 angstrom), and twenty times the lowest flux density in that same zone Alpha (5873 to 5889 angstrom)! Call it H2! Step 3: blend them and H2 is 120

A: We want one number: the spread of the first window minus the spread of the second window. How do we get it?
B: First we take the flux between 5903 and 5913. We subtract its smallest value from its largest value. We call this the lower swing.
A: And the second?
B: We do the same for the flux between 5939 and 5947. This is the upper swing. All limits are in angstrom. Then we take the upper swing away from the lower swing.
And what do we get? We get -1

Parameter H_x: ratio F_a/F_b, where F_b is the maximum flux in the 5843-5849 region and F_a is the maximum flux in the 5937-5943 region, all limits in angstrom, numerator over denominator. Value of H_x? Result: 1.05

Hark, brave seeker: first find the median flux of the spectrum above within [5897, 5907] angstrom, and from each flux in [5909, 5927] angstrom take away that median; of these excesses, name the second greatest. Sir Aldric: 4.7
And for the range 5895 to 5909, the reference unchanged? 2.8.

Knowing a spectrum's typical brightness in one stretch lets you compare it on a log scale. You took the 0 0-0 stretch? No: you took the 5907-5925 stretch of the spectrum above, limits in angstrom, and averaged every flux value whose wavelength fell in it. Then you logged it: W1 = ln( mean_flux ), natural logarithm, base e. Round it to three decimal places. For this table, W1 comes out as 2.642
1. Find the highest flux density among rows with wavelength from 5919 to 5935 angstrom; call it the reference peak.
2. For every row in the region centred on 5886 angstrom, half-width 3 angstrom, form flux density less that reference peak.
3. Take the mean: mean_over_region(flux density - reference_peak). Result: -4.5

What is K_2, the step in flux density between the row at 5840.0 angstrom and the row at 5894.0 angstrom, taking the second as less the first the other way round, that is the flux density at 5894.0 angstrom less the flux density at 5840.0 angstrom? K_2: -5.3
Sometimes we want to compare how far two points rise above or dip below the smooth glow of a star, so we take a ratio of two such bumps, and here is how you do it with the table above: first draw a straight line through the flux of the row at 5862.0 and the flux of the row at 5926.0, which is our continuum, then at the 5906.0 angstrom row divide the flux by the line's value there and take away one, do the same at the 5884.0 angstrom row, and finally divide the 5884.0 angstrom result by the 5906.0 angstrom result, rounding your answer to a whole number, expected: -9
